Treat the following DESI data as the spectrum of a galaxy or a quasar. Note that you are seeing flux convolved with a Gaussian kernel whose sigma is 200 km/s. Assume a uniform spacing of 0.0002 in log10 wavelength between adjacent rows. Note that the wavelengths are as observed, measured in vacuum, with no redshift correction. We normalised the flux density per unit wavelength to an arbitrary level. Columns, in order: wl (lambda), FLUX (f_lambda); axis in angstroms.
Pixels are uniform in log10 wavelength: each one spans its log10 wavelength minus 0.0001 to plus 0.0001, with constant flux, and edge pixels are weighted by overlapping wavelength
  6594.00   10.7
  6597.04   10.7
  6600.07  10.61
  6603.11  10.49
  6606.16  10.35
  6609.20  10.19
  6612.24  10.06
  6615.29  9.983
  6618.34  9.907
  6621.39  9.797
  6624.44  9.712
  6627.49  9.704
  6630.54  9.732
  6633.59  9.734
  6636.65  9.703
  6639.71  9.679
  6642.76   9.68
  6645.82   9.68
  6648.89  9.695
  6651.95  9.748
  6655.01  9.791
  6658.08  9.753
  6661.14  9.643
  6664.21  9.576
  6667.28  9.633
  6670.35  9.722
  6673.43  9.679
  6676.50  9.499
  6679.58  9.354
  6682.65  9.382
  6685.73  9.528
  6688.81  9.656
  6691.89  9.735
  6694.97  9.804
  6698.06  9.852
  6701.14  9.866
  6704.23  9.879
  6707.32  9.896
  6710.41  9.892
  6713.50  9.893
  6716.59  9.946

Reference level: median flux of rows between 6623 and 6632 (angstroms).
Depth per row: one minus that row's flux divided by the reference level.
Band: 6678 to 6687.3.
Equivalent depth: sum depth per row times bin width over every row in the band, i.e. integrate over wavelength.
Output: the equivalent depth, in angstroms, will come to 0.28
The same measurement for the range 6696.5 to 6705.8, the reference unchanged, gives -0.15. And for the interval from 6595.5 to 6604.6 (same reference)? -0.83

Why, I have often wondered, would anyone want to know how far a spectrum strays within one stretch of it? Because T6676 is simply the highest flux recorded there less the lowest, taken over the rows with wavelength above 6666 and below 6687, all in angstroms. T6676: 0.37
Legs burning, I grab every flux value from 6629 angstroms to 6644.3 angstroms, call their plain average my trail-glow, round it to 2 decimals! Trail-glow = 9.71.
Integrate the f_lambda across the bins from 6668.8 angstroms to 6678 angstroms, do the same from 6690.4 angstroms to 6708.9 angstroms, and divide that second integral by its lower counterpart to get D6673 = 2.05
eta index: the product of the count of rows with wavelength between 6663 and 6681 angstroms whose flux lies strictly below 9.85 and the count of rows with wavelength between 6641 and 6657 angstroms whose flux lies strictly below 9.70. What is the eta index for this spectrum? 18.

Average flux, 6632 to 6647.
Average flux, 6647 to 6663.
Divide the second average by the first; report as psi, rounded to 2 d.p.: 1.00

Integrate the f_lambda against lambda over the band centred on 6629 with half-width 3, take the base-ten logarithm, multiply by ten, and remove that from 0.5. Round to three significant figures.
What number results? -17.2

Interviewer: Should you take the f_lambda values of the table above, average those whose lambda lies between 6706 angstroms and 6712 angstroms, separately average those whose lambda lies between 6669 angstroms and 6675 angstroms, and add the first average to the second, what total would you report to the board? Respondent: 19.59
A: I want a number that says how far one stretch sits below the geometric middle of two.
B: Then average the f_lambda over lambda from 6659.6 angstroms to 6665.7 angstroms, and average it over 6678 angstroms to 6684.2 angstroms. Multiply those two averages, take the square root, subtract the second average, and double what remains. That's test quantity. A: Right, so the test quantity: 0.2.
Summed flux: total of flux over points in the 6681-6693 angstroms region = 38.3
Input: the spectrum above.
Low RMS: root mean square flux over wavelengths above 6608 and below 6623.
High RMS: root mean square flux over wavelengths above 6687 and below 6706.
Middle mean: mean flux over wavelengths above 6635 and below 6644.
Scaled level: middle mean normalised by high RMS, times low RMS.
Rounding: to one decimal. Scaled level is 9.9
